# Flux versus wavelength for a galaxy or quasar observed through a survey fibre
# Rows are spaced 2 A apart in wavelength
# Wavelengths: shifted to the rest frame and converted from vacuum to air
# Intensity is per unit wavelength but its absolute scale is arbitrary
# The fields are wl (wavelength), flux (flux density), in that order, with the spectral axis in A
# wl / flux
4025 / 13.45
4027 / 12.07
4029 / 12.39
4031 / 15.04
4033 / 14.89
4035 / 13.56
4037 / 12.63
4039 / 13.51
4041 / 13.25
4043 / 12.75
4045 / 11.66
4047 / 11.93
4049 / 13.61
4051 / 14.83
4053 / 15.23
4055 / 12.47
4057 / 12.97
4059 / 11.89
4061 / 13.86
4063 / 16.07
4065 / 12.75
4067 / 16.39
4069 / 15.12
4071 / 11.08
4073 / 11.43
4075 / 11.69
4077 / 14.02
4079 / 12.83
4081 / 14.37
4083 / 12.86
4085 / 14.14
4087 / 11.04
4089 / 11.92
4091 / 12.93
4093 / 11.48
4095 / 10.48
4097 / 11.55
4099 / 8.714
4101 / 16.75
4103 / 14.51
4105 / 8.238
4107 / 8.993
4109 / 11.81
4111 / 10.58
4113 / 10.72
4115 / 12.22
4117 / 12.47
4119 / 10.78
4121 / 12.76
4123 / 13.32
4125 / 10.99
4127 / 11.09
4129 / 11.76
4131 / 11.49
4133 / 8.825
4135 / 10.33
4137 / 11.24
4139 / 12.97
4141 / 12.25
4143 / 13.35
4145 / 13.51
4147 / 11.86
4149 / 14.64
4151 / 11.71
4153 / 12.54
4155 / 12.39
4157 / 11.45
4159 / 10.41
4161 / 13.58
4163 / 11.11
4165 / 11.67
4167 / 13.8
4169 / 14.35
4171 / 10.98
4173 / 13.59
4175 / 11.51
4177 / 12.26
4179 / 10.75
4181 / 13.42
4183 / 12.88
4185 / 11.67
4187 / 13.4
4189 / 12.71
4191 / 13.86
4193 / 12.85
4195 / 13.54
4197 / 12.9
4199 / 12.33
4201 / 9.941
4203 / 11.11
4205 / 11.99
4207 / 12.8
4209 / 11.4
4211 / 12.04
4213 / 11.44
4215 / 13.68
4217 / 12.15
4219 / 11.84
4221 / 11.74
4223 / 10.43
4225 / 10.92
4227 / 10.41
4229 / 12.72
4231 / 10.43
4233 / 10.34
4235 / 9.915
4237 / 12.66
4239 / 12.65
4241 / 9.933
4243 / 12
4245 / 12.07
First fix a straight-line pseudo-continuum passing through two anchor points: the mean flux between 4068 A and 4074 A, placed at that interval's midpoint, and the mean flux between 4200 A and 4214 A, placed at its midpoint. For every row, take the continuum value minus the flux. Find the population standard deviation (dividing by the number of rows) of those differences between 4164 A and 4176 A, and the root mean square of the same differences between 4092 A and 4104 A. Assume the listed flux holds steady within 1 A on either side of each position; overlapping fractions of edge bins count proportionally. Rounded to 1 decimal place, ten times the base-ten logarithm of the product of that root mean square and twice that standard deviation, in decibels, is 8.4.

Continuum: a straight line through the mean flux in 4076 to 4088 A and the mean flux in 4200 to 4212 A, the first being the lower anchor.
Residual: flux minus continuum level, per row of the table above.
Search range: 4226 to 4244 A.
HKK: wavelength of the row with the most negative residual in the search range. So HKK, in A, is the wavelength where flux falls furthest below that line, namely 4235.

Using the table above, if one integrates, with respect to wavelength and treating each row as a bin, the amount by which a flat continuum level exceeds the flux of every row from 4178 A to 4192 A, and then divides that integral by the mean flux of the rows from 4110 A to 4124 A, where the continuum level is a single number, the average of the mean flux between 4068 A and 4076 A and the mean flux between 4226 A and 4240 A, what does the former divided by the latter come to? -1.0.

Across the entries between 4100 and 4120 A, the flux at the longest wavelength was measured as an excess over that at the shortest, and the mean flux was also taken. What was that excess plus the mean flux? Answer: 5.7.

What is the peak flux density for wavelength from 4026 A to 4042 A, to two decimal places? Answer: 15.04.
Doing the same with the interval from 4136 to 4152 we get 14.64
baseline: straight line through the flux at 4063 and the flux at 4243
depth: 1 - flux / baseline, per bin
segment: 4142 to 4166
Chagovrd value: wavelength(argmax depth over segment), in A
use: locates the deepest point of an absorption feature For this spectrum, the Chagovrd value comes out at 4159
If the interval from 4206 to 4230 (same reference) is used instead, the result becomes 4223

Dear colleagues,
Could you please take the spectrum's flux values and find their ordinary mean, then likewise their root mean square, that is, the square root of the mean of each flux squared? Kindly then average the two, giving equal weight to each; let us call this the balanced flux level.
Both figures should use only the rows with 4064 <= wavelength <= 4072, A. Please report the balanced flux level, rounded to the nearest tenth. 13.9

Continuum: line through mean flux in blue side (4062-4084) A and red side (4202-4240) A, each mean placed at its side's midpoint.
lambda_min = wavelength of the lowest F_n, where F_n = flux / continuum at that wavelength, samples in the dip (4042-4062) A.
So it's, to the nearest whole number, 4045 A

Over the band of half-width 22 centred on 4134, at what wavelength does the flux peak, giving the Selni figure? 4149 A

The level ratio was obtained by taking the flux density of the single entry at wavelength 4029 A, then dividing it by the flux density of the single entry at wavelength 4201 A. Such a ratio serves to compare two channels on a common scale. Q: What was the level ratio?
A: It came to 1.2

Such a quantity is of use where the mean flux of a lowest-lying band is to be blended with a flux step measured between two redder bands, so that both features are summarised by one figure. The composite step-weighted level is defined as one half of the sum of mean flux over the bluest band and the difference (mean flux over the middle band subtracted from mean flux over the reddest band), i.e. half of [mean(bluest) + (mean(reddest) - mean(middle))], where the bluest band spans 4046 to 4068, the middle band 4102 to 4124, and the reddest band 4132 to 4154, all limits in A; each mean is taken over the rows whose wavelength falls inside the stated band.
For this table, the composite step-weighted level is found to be 7.2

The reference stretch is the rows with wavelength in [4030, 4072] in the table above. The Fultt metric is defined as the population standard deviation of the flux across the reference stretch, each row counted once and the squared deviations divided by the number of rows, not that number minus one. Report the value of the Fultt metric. 1.5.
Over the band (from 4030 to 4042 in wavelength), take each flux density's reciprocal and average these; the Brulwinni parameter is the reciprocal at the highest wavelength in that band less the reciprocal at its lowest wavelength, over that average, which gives 0.12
